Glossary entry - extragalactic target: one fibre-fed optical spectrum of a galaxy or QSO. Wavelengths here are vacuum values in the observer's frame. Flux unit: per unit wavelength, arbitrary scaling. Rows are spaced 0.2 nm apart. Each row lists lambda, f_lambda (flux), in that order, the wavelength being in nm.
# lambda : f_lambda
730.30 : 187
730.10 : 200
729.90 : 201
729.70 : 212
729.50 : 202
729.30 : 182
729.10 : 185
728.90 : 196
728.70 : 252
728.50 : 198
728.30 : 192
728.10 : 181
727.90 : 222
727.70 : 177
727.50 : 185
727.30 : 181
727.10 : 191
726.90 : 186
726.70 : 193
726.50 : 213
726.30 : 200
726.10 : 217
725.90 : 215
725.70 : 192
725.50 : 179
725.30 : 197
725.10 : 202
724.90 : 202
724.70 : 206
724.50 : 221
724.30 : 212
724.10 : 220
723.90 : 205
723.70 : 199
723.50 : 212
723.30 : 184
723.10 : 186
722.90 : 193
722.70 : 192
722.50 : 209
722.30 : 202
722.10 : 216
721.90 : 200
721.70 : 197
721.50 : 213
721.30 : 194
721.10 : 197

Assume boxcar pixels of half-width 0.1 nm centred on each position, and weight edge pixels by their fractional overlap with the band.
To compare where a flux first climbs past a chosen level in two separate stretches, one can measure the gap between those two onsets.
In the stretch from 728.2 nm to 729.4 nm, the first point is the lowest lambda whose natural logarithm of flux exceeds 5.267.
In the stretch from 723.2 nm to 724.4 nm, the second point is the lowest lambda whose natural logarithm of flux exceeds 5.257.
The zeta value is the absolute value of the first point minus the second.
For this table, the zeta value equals 5.00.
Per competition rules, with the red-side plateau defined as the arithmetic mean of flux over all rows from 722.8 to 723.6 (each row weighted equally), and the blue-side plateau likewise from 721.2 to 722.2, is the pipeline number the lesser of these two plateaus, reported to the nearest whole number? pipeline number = 194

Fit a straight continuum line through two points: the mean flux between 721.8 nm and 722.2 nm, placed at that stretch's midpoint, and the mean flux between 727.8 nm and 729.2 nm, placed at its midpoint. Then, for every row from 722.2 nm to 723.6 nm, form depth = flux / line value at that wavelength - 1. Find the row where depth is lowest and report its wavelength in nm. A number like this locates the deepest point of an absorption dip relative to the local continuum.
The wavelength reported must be 723.30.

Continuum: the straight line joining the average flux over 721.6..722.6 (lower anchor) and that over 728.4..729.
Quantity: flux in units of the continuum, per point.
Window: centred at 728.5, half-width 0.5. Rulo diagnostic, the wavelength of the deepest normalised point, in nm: 728.10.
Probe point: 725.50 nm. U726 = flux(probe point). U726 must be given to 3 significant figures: 179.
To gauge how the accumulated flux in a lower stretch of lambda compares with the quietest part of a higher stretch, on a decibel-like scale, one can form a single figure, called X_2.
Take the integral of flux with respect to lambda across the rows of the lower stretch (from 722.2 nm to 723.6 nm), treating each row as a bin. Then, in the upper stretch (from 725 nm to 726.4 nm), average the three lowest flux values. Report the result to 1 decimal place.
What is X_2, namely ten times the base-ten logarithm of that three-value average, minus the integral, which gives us -252.8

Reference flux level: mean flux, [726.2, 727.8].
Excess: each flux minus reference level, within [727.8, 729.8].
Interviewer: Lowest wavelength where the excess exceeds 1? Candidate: 727.90 nm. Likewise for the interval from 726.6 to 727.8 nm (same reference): 726.70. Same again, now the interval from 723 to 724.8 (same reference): 723.50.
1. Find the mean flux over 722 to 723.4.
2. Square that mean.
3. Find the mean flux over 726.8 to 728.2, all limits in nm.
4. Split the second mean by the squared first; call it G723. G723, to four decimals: 0.0048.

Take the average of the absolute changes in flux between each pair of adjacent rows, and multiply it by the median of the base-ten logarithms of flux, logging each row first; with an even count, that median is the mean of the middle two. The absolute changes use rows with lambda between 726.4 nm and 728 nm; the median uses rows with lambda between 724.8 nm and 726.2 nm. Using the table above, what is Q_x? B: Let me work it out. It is 33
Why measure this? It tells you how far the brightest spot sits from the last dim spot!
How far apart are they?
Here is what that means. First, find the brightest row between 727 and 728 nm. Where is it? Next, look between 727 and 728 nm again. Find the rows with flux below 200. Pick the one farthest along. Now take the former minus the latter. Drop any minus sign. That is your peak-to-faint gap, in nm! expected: 0.20 nm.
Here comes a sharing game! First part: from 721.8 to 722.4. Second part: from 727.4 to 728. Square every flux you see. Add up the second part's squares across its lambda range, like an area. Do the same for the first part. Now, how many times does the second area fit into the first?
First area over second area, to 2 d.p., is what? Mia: 1.11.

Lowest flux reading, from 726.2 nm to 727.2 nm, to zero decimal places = 186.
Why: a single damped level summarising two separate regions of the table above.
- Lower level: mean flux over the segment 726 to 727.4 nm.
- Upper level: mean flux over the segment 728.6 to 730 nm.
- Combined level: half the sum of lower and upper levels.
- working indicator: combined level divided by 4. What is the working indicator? 50.2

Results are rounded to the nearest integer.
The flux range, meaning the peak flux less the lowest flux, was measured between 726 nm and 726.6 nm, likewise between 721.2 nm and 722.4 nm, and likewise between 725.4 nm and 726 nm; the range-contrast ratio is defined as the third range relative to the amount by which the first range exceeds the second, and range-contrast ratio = -7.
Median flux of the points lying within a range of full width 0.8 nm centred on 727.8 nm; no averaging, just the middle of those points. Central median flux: 183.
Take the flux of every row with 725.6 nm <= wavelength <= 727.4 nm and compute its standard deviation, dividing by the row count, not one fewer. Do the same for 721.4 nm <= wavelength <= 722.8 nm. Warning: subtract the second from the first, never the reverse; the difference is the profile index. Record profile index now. 4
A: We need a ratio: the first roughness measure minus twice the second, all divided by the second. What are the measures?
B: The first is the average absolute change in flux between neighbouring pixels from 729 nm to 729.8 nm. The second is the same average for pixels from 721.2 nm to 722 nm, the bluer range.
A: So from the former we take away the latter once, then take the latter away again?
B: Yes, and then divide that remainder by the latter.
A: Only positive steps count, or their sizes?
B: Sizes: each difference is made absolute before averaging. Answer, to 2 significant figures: -1.1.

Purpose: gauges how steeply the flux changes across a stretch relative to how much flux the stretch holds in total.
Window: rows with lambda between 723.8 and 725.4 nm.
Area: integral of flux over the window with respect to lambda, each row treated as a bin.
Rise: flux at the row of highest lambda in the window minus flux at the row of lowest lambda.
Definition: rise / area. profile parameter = -0.024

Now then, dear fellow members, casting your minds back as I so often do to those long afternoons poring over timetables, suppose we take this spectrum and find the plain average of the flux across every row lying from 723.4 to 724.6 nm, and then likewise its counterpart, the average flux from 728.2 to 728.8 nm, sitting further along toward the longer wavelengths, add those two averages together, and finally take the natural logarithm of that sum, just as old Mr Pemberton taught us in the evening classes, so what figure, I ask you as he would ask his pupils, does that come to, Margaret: 6.05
